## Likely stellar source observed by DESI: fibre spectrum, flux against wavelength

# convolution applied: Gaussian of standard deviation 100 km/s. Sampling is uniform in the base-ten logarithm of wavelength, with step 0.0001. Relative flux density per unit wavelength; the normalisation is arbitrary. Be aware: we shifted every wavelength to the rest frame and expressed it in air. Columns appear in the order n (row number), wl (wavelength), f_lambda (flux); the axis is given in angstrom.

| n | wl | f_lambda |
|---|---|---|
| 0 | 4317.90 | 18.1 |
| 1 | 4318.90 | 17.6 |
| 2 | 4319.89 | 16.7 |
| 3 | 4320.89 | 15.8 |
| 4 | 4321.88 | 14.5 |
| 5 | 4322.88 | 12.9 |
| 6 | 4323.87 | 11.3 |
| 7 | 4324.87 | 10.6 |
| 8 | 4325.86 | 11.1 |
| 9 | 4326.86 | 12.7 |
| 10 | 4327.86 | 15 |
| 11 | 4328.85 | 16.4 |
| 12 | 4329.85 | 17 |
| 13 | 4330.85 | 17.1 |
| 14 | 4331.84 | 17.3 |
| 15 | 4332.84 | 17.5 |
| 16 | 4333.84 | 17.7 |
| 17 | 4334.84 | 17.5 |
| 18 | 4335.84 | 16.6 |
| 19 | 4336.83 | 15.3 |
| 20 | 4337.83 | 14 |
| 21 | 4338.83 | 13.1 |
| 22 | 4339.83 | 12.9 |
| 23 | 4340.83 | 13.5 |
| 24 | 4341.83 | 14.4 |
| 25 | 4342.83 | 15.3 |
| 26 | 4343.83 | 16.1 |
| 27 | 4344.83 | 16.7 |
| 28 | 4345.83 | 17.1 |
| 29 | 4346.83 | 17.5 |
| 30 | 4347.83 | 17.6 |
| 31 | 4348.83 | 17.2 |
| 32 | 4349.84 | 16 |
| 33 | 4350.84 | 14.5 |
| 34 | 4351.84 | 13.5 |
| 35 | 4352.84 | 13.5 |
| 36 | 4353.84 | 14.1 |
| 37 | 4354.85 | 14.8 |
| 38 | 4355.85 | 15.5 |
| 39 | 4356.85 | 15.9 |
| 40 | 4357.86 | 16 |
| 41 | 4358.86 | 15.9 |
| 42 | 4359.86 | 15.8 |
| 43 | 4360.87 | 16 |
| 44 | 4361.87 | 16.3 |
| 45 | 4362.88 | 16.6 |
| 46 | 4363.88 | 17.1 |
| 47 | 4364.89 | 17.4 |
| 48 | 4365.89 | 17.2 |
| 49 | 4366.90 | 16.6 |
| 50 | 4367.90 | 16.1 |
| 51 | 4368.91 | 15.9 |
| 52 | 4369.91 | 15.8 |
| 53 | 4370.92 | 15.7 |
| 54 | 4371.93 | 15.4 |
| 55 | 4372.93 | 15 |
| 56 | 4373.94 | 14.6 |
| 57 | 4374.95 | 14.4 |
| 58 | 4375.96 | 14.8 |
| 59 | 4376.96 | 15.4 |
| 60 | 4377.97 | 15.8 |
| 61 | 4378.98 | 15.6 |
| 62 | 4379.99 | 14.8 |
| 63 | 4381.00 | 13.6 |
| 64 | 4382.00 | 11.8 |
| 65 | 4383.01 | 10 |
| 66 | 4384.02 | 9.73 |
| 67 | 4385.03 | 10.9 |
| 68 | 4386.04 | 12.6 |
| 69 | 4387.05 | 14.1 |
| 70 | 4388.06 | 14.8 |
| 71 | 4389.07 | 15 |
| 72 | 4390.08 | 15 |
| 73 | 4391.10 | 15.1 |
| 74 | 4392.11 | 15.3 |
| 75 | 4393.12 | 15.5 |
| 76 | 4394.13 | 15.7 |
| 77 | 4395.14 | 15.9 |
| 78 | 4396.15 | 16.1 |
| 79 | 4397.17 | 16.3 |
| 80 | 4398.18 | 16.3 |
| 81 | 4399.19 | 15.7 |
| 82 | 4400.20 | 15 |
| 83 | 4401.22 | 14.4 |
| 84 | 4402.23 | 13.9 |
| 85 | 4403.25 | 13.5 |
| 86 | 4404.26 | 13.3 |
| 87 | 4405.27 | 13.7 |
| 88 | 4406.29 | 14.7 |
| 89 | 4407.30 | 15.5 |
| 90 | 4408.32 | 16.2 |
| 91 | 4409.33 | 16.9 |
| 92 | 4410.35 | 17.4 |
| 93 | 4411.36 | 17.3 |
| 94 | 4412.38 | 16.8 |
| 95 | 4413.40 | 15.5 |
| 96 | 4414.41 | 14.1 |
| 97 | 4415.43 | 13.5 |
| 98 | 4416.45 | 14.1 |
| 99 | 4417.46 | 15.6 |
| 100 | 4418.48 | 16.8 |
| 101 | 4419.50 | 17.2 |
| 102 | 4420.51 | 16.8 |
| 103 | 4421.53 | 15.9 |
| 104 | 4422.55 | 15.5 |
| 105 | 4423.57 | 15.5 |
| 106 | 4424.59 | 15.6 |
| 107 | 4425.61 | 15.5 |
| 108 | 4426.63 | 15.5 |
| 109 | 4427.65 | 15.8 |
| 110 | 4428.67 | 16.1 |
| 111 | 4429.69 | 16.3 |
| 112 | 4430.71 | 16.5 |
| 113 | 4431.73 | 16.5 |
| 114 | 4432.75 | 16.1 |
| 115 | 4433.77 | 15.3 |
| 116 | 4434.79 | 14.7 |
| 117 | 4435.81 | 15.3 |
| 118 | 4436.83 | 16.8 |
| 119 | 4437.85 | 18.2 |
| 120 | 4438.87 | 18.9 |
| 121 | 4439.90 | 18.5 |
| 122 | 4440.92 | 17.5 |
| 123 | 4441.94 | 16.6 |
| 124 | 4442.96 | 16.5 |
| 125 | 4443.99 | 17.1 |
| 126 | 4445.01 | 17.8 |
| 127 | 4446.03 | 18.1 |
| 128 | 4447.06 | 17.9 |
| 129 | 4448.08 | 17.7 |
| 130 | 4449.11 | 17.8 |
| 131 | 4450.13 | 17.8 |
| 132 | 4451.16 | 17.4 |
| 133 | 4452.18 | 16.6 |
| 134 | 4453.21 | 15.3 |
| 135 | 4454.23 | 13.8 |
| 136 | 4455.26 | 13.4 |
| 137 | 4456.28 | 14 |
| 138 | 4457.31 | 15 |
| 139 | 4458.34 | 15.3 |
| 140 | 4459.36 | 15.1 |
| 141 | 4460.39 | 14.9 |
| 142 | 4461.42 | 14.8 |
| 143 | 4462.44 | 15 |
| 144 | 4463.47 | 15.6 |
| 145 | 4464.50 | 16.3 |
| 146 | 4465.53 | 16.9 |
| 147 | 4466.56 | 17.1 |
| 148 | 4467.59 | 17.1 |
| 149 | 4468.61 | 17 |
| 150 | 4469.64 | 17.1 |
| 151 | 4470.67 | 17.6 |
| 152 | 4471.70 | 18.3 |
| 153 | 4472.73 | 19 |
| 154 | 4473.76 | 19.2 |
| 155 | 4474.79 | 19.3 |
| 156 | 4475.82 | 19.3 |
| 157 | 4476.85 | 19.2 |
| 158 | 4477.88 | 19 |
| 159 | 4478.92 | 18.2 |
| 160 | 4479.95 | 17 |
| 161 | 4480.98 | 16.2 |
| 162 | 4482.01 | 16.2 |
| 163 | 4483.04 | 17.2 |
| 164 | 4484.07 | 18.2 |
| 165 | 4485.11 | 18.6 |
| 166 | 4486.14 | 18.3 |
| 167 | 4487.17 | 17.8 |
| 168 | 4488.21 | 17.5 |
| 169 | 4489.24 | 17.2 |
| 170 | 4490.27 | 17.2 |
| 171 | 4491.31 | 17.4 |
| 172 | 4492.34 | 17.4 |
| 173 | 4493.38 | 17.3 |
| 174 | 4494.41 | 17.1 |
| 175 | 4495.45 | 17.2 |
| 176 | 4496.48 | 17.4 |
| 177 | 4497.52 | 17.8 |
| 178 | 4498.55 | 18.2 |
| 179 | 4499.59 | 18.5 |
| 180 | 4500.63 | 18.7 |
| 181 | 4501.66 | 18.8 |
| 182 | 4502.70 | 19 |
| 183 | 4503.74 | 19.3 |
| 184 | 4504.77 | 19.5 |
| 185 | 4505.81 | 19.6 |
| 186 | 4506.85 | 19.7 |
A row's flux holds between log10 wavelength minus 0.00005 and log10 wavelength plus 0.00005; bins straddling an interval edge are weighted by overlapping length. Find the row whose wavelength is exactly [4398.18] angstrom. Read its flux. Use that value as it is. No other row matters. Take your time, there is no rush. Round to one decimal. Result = 16.3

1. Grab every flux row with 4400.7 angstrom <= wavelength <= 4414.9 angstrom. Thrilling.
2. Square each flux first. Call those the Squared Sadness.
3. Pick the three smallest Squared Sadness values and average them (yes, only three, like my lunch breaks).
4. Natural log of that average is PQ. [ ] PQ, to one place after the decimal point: 5.2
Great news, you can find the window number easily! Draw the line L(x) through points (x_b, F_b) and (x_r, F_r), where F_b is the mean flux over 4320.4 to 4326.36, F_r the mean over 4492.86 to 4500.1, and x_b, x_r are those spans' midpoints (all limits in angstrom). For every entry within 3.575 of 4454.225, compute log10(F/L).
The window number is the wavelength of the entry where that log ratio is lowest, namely 4455.26 angstrom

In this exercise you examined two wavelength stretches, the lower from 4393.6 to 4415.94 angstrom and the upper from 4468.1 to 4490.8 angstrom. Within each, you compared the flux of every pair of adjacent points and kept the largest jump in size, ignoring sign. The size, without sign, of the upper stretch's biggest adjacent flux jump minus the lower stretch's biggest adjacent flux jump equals 0.2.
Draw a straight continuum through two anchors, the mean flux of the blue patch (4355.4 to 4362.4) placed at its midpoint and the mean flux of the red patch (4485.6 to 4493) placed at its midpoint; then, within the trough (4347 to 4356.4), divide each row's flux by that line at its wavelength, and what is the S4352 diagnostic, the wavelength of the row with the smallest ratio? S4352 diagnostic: 4352.84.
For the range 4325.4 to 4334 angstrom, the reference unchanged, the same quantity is 4325.86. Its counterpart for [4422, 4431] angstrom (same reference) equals 4426.63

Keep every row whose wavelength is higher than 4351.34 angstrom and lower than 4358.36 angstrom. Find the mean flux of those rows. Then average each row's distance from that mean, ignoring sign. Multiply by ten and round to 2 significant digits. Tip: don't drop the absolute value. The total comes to 9.1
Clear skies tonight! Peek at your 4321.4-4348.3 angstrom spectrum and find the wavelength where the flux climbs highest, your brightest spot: 4333.84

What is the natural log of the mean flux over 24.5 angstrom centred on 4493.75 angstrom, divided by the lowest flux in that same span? 0.10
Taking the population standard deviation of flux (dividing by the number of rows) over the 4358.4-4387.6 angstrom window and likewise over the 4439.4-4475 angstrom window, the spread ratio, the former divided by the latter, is 1.3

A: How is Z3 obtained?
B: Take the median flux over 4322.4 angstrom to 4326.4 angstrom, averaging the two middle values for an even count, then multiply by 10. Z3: 112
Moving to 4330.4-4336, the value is 174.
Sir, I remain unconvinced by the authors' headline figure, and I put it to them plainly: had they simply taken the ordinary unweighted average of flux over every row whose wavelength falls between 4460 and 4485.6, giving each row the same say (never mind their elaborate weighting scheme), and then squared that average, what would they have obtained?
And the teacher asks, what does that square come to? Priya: 302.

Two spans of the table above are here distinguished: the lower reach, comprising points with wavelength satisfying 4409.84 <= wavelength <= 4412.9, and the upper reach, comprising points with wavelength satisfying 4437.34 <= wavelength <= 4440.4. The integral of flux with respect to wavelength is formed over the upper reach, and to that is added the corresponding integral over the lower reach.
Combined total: 109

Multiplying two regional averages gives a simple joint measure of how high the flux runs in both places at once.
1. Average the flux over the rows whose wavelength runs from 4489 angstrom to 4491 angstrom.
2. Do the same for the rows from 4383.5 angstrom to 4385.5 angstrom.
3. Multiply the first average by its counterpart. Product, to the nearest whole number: 177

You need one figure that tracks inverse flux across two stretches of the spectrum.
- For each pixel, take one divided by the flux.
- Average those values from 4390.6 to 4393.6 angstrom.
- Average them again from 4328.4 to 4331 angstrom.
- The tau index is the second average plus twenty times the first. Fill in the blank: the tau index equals 1.37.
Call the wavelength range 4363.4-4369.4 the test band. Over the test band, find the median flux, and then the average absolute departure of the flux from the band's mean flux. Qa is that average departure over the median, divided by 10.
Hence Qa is 0.0031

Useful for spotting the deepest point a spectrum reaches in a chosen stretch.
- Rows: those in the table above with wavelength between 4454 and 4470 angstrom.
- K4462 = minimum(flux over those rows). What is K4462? 13.4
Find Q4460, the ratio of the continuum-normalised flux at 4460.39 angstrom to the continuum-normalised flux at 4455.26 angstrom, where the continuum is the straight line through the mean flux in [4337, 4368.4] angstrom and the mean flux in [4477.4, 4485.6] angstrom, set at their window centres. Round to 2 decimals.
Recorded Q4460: 1.11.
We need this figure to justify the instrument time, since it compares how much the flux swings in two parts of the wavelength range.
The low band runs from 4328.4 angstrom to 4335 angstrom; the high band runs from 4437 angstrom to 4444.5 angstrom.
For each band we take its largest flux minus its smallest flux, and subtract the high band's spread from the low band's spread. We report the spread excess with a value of -1.1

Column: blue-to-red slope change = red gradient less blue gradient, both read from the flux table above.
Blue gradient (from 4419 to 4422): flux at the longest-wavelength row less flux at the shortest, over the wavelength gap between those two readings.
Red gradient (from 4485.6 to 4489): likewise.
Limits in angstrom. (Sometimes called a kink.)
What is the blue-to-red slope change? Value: 0.25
